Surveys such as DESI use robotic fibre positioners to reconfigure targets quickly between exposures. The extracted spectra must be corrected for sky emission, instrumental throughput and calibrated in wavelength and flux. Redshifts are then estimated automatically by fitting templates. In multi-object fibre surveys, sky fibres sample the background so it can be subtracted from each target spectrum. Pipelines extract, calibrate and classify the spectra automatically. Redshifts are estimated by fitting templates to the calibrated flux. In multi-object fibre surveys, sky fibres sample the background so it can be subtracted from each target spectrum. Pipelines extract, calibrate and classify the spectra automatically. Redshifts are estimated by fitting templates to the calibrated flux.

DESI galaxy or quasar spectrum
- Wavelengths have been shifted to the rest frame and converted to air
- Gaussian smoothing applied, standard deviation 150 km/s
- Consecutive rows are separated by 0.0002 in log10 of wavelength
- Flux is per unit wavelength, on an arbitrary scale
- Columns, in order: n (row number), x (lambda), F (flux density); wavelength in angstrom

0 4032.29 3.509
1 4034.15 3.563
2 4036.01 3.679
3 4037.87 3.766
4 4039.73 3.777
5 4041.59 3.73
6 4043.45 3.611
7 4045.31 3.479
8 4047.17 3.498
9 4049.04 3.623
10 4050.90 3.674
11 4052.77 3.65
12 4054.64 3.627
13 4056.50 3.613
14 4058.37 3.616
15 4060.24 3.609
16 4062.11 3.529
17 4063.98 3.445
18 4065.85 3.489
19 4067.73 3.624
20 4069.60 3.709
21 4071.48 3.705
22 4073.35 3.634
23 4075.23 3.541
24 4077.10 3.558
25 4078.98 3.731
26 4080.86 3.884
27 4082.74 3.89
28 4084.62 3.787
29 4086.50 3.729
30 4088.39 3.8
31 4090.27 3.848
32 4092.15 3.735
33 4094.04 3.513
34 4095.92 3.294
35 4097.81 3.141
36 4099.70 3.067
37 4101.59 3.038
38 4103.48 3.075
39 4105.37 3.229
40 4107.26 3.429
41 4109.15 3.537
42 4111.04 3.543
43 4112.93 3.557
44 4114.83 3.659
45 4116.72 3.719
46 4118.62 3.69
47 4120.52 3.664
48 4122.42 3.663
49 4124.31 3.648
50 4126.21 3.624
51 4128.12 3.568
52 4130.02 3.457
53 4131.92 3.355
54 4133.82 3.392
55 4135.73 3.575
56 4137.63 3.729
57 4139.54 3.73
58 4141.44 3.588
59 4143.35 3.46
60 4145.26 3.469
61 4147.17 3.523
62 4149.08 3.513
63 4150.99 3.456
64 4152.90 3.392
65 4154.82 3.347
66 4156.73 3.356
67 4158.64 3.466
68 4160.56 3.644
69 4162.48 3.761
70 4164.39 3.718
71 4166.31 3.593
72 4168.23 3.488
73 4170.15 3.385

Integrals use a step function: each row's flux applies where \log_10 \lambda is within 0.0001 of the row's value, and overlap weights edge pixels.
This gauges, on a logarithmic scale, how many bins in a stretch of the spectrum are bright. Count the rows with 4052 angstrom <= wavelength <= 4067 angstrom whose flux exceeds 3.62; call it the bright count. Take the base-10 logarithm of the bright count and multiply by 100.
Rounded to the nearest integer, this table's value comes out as 30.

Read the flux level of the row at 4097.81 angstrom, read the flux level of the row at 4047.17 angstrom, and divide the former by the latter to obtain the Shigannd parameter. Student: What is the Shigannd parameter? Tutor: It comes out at 0.90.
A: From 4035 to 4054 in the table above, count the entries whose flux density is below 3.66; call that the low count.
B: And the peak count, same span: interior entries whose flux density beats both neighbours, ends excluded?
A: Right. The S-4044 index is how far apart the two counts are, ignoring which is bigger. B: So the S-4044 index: 3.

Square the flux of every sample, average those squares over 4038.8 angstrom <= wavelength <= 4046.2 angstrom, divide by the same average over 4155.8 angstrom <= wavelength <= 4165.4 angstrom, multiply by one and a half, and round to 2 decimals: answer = 1.55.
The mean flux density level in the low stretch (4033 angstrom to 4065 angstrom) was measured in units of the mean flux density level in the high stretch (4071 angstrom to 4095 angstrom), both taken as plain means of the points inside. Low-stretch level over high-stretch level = 0.97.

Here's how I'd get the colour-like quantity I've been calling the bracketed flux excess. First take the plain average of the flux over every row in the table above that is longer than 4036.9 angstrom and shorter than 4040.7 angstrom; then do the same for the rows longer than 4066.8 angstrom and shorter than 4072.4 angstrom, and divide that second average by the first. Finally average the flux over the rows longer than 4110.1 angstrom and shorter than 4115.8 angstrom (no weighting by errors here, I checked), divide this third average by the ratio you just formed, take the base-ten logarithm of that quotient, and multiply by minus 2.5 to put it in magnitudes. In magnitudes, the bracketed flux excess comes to -1.41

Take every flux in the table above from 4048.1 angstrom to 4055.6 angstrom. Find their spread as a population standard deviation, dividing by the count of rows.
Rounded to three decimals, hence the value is 0.020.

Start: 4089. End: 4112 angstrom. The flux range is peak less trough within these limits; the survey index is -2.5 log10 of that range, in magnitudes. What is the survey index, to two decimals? 0.23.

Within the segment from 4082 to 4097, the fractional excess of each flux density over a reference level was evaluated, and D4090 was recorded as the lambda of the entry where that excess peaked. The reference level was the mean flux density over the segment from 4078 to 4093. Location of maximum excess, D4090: 4082.74 angstrom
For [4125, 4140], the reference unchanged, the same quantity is 4139.54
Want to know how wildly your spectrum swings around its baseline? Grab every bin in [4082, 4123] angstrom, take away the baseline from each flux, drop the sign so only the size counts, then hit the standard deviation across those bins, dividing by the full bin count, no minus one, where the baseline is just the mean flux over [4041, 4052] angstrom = 0.17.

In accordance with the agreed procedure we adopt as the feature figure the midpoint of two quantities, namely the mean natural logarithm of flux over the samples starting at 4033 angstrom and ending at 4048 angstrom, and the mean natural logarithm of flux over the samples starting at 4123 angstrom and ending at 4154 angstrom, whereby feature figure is 1.28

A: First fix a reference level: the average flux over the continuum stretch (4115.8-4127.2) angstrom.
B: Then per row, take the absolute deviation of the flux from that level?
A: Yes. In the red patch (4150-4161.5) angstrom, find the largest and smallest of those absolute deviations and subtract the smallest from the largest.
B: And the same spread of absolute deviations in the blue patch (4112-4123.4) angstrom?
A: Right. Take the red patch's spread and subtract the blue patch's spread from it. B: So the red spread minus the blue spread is 0.19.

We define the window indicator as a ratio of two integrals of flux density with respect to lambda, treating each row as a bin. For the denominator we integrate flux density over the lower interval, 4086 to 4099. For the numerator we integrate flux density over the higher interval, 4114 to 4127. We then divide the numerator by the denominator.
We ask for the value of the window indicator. 1.03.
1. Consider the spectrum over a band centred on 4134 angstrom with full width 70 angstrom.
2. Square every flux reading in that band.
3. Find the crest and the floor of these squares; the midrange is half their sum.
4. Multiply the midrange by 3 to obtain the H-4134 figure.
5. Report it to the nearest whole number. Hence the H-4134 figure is 35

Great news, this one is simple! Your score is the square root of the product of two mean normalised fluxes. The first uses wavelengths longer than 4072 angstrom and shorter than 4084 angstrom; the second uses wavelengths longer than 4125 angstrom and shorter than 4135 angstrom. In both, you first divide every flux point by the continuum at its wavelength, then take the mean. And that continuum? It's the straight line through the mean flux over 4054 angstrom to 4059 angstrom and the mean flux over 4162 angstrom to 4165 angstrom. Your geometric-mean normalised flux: 0.98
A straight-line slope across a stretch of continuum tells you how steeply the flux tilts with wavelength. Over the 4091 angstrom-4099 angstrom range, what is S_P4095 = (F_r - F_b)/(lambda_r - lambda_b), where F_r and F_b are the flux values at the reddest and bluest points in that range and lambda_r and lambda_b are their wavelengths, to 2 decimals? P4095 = -0.10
